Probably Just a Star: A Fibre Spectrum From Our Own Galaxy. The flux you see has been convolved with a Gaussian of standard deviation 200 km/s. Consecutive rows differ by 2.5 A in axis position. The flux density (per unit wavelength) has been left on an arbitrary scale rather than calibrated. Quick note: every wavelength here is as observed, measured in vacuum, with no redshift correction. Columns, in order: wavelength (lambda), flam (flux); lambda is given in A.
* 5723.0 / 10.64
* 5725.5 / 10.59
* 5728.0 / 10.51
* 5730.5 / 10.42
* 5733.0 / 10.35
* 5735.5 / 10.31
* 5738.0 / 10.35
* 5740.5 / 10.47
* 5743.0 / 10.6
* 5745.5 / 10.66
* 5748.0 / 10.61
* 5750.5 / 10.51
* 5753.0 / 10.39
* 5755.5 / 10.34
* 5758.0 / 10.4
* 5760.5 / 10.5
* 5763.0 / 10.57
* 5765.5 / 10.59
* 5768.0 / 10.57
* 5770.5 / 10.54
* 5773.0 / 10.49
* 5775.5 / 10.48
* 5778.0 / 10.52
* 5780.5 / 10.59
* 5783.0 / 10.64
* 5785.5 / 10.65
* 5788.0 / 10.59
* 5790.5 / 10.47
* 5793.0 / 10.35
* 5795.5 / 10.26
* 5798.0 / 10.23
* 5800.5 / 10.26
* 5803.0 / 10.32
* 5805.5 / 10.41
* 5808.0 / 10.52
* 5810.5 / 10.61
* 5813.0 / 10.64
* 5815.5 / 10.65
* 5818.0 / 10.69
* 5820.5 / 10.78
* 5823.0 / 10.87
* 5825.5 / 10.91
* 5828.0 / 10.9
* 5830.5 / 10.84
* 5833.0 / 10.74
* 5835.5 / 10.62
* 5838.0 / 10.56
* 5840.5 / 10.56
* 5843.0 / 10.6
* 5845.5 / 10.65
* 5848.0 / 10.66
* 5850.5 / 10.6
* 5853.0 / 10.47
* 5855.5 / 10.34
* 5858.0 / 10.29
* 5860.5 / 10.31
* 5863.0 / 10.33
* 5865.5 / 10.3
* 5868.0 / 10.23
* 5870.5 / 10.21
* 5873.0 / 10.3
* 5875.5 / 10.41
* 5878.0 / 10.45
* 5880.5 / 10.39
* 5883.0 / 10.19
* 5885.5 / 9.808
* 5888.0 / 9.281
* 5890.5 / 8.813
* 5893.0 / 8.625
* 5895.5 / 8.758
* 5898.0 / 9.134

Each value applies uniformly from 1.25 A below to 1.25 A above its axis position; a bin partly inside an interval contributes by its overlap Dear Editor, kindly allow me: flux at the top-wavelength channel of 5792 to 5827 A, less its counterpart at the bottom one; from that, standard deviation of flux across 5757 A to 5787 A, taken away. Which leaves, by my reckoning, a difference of 0.49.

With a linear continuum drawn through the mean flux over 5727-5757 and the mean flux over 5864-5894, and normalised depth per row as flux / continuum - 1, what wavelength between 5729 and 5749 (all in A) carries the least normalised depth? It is 5735.5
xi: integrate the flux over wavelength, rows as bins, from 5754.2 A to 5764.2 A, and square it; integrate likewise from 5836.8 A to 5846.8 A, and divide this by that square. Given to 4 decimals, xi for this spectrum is 0.0097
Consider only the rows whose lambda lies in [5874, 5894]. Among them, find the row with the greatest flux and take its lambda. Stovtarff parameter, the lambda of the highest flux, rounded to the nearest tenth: 5878.0 A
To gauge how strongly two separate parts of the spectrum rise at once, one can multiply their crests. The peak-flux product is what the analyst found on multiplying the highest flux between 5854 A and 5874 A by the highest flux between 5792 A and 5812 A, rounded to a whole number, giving 110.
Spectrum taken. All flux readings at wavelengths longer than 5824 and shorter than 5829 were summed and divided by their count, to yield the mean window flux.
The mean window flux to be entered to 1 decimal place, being 10.9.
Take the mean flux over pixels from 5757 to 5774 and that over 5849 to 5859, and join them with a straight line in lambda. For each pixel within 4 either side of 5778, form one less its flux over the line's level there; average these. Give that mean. -0.002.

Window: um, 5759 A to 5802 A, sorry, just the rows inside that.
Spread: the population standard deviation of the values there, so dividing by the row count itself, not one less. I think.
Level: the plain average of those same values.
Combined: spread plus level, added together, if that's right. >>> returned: 10.6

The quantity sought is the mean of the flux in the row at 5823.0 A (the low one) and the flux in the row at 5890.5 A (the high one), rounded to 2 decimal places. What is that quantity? 9.84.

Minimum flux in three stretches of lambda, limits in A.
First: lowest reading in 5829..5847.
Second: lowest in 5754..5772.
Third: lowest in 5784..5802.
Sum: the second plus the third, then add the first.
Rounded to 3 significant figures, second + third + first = 31.1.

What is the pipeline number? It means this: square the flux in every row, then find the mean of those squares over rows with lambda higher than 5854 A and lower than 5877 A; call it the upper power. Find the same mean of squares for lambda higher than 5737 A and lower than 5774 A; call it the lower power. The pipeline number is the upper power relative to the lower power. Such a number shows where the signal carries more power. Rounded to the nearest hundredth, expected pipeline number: 0.96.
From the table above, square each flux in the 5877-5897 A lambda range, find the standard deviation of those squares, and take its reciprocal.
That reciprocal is 0.07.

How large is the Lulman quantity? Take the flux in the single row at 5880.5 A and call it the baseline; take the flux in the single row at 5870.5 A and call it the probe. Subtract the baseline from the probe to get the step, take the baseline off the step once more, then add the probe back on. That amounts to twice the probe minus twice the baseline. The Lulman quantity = -0.4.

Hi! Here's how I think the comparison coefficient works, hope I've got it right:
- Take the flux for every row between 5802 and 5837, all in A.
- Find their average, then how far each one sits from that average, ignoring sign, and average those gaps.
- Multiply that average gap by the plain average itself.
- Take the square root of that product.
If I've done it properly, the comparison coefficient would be 1.22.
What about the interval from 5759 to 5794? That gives 0.80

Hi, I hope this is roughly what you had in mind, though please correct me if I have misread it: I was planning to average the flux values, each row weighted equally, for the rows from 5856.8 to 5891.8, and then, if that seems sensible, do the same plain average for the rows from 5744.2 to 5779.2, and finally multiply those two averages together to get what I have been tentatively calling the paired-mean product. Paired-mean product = 106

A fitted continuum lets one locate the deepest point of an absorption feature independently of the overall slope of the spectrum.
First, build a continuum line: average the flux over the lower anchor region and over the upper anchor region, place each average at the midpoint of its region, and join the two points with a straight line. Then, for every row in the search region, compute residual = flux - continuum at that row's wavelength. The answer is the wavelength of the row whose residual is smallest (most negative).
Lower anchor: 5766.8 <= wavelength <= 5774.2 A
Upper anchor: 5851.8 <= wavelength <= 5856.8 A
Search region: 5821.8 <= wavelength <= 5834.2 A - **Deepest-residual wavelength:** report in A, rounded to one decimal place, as 5833.0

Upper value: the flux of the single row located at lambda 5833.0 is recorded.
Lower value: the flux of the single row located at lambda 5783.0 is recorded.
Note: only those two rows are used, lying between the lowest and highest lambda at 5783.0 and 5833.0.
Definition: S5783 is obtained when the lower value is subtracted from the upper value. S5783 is 0.10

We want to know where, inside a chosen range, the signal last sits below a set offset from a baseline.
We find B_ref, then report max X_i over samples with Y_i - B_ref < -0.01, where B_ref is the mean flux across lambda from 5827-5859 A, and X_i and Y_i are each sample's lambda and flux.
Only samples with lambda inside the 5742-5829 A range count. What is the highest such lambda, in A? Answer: 5808.0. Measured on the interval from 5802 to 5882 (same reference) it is 5880.5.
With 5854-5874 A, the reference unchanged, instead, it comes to 5873.0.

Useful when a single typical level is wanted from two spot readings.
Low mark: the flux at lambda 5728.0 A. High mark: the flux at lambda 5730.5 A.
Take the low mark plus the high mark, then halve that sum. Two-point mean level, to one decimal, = 10.5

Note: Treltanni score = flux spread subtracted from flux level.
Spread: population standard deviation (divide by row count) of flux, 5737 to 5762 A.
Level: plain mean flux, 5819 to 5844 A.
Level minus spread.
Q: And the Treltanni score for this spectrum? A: 10.6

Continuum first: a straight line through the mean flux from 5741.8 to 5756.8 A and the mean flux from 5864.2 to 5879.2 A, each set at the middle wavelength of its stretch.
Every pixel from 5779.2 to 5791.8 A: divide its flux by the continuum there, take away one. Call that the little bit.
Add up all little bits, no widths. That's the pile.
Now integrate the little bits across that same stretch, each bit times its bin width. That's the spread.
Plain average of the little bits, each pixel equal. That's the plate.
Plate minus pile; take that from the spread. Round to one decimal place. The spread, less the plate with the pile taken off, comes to 0.2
